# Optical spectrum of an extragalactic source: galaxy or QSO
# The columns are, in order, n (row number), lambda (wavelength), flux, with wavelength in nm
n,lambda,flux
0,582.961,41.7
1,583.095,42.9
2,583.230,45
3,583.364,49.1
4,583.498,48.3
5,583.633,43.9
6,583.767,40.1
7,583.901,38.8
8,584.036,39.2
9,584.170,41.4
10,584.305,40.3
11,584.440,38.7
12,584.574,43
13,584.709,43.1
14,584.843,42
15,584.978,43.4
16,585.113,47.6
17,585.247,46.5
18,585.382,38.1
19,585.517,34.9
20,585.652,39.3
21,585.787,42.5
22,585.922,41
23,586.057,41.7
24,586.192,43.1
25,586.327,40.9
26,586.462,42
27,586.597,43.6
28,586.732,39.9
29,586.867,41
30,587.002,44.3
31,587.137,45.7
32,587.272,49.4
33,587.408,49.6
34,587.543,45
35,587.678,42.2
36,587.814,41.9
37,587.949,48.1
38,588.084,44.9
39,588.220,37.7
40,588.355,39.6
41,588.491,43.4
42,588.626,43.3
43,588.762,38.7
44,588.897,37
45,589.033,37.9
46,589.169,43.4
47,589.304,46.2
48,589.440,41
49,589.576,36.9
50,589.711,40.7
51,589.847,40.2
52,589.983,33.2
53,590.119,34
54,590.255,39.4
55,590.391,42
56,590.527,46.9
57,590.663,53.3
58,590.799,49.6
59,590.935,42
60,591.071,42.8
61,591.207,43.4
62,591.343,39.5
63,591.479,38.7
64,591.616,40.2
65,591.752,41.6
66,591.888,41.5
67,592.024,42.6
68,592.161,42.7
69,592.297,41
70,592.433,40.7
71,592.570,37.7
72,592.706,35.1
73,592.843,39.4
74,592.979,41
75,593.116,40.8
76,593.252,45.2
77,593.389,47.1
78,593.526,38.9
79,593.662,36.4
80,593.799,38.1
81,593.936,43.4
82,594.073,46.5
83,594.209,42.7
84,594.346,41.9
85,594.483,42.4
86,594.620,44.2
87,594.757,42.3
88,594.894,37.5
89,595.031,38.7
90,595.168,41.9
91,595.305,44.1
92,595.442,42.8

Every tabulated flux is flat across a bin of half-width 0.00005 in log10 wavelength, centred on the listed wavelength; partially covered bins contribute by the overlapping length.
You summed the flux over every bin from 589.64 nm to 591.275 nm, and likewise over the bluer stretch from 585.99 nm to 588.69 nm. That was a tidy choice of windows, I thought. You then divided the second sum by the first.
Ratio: 1.7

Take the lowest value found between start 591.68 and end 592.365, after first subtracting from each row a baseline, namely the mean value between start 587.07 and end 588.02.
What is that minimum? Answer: -5.0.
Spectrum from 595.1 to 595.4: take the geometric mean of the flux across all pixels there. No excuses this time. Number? 43.0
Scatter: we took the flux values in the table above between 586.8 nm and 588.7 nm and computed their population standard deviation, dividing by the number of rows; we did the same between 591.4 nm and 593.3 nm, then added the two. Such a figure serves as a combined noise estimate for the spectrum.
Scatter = 5.7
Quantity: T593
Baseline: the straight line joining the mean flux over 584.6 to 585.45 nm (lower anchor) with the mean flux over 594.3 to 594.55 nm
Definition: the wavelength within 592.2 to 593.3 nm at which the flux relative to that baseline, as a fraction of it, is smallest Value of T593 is 592.706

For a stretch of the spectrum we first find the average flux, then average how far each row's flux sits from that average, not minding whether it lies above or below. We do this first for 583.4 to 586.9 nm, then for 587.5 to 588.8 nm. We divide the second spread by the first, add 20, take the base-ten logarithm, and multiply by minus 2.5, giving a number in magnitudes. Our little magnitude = -3.31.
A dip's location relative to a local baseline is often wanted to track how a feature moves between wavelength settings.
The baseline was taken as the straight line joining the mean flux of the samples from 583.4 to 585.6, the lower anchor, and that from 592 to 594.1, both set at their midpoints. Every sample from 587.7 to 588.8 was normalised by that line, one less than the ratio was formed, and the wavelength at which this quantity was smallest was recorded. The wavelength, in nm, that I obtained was 588.220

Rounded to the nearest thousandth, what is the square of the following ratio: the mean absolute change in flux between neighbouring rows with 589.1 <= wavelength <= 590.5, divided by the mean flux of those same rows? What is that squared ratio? 0.008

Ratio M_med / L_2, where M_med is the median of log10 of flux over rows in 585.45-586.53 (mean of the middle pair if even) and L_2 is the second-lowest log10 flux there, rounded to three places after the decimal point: 1.014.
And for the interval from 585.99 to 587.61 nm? 1.016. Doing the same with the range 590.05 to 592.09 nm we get 1.022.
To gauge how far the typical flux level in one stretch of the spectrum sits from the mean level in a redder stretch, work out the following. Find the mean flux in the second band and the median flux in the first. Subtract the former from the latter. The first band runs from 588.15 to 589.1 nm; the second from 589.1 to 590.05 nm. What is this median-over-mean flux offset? -1.5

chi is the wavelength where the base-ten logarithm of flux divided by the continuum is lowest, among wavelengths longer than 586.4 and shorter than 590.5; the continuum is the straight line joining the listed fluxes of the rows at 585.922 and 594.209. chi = 589.983 nm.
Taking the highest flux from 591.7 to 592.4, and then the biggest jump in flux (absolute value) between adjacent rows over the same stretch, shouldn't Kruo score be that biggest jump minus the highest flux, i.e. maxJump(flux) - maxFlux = -41.0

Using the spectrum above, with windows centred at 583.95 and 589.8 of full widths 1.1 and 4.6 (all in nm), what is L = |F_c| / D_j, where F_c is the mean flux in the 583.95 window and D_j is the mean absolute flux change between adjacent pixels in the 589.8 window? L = 13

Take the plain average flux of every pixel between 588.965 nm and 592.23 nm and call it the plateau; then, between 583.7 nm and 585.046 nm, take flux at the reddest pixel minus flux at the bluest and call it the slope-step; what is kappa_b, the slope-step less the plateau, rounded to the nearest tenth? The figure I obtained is -38.4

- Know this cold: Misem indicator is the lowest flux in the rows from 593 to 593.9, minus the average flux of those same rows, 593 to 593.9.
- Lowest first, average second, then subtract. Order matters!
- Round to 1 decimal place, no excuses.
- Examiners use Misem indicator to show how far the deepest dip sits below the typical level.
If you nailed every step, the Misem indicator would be -4.7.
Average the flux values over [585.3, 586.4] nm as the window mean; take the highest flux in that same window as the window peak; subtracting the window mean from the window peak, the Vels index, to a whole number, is 3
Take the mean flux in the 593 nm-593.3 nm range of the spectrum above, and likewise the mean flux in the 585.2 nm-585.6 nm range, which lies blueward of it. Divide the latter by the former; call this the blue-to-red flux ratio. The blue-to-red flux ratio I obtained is 0.93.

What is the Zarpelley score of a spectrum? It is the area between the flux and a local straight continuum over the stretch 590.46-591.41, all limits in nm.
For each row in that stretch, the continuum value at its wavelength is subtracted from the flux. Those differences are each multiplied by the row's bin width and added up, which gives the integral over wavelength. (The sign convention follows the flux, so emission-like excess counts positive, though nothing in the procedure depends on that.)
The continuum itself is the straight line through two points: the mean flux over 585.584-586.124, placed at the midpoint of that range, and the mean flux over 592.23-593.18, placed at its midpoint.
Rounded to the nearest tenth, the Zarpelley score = 5.3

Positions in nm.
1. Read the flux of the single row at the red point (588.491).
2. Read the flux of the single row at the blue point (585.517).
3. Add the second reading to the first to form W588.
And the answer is 78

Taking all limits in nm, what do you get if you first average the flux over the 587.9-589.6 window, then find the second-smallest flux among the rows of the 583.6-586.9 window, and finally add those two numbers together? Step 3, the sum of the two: 79.5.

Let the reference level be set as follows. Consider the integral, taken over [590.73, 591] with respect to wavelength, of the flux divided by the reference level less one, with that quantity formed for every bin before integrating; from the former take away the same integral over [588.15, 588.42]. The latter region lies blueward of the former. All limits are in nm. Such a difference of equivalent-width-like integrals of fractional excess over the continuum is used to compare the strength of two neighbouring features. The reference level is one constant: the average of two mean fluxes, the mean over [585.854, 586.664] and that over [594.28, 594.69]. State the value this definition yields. 0.046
